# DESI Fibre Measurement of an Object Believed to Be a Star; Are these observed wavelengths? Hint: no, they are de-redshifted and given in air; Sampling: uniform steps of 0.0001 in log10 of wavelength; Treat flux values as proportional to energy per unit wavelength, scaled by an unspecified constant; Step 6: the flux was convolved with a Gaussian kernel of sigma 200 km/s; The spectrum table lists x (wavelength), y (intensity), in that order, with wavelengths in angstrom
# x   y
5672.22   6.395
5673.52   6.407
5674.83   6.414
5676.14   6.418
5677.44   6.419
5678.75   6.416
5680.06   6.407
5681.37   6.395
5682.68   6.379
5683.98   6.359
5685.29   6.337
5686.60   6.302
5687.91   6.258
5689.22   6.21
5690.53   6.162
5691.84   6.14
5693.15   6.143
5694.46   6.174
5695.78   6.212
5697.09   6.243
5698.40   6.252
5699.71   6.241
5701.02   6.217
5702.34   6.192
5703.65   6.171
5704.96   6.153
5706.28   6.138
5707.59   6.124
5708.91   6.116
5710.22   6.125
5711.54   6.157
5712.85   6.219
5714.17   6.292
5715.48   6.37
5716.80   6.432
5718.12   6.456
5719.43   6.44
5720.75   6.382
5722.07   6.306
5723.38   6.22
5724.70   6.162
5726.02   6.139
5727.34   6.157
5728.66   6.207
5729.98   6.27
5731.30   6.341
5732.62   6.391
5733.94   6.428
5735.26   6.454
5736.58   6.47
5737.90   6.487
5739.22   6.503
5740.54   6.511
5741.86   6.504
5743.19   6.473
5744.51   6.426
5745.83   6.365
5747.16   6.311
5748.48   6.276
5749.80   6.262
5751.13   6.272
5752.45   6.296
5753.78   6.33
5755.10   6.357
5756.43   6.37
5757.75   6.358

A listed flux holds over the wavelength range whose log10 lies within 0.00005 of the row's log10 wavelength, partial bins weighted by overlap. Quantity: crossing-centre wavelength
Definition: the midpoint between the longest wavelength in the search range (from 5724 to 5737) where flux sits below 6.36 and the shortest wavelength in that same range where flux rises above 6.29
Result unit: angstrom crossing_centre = 5731.3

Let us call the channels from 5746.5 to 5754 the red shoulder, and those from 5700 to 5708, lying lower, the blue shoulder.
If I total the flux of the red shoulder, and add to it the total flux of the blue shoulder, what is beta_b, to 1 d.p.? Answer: 74.7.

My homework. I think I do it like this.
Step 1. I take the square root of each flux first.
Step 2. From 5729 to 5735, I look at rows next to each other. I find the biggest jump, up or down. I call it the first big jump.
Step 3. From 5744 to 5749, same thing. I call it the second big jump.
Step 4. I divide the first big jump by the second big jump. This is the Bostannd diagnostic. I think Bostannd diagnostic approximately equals 1.2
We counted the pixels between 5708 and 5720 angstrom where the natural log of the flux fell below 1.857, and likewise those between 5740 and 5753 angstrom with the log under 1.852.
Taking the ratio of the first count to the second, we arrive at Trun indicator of 1.0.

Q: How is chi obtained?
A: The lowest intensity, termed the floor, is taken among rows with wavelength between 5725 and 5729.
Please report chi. 6.139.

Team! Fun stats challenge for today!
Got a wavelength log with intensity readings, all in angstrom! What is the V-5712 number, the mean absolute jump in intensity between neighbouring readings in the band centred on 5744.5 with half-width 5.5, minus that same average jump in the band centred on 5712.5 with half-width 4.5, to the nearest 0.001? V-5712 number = -0.021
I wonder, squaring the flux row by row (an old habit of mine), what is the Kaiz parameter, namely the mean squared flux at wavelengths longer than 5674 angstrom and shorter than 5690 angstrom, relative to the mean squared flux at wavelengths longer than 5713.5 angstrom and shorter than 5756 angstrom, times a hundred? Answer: 100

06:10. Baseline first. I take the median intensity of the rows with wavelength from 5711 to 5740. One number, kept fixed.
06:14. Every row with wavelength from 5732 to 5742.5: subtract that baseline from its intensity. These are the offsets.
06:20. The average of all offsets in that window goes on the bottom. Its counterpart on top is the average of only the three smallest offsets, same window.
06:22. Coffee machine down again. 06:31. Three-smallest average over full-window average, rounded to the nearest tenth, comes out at 0.6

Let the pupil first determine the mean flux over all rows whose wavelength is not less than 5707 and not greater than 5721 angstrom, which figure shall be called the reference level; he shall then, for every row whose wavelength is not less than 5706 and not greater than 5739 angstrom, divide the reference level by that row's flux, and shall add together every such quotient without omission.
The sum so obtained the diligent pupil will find 25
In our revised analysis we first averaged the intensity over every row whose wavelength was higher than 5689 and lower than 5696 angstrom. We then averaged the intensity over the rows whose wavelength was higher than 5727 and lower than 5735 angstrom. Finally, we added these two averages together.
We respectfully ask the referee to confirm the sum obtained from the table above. 12.5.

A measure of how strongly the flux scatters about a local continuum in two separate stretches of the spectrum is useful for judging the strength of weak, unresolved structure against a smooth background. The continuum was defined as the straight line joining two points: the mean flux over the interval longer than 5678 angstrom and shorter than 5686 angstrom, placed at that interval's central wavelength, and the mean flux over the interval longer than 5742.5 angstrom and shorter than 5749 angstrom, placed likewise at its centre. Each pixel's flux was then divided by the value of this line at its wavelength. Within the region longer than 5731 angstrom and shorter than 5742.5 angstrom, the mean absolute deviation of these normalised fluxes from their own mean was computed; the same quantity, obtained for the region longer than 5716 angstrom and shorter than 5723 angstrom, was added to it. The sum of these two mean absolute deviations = 0.0146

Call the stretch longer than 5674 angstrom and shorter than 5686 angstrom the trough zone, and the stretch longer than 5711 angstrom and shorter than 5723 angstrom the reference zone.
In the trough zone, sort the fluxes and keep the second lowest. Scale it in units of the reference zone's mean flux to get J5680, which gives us 1.003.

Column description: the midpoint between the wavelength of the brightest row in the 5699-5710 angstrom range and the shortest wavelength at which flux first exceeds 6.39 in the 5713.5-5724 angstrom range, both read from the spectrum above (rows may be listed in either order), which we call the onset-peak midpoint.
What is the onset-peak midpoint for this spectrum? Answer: 5708.3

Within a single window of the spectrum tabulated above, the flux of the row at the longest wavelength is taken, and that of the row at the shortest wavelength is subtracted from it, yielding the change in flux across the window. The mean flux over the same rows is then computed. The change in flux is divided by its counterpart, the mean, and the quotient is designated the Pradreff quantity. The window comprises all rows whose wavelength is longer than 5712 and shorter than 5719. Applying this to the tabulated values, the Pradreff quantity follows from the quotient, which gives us 0.037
